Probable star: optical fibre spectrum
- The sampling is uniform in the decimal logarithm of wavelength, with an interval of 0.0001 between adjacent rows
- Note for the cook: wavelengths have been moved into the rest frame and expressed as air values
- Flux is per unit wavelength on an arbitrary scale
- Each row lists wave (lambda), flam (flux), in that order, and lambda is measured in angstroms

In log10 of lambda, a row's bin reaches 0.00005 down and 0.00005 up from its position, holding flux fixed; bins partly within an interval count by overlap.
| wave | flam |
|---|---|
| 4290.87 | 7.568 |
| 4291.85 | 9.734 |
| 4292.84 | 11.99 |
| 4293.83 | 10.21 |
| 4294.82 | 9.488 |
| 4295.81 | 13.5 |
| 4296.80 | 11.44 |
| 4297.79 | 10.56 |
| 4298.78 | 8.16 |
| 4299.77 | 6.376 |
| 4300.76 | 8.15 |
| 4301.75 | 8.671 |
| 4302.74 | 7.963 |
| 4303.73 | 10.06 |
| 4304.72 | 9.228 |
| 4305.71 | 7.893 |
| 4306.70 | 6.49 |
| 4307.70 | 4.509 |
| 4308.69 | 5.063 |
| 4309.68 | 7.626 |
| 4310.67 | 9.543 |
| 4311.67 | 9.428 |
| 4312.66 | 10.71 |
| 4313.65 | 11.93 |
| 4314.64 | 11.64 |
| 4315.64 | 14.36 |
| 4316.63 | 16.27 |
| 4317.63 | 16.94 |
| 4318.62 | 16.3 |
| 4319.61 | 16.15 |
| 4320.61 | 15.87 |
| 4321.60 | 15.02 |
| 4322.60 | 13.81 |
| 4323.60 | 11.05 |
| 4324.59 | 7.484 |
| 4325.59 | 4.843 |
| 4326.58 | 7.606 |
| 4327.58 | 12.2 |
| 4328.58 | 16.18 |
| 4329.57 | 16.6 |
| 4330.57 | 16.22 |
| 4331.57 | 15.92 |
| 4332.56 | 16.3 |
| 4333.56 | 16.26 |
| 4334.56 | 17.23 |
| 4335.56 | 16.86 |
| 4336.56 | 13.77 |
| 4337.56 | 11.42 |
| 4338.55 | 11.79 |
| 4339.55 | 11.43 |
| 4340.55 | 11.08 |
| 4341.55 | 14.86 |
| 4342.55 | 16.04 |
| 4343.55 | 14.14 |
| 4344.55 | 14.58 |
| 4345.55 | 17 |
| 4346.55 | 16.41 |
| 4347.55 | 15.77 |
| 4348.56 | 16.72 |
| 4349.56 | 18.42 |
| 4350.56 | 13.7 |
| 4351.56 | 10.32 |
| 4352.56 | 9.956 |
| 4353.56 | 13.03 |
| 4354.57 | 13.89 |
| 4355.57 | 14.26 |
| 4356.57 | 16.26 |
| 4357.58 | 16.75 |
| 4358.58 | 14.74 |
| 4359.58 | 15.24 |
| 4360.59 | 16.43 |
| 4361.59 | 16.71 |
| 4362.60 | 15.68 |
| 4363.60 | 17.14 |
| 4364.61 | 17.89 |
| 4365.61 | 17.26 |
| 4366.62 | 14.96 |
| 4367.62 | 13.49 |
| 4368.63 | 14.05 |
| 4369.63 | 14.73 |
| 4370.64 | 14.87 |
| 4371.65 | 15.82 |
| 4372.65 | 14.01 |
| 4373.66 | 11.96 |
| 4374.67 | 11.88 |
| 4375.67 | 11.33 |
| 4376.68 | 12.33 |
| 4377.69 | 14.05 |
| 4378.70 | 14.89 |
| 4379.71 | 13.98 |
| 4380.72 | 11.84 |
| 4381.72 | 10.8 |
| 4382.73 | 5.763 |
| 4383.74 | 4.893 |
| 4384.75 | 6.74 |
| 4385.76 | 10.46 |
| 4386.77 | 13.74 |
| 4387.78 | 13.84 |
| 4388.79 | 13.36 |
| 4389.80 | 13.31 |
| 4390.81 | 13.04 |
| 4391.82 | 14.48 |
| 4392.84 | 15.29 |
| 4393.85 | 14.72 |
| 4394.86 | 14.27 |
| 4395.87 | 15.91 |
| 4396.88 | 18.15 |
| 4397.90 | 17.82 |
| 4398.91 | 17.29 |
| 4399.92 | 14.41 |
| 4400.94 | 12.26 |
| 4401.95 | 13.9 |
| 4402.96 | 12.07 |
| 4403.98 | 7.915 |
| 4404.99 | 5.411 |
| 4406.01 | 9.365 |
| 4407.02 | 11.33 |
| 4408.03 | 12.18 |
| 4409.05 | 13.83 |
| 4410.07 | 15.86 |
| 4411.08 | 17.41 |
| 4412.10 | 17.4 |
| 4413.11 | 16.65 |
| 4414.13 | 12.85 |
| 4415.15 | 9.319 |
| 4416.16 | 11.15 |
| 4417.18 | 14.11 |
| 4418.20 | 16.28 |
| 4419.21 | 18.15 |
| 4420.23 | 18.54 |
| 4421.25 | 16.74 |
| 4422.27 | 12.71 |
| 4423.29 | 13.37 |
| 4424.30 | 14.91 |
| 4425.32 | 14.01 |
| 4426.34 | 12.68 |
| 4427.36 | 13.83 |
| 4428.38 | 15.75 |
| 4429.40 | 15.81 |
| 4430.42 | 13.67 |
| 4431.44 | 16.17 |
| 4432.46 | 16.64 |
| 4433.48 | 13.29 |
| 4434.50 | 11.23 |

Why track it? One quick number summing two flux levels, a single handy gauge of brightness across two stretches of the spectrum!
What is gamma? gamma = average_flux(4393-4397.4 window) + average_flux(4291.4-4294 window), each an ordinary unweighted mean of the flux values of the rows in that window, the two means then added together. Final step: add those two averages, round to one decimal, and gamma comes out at 26.4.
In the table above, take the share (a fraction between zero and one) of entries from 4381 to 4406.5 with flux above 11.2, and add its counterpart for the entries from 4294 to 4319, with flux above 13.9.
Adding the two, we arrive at 0.84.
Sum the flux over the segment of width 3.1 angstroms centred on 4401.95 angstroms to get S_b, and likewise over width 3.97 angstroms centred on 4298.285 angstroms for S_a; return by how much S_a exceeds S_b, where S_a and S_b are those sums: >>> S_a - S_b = -2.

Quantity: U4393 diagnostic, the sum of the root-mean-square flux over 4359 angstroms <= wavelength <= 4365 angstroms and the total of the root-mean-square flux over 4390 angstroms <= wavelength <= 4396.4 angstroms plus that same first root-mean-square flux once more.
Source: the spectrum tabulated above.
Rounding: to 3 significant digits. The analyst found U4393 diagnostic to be 47.7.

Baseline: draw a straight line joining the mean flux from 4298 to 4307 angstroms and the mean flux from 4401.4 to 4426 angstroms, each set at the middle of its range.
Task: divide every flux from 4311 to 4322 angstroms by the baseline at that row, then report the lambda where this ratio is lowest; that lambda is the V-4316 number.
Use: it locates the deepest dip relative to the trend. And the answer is 4311.67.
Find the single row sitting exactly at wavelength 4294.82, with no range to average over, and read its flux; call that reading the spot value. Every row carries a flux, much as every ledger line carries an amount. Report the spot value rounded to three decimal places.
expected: 9.488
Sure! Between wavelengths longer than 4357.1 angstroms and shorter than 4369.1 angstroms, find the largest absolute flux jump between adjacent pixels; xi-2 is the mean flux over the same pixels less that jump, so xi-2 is 14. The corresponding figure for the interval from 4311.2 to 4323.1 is 11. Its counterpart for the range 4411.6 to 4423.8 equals 11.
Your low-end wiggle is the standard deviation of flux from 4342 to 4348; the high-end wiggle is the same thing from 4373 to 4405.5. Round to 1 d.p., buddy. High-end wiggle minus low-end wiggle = 2.3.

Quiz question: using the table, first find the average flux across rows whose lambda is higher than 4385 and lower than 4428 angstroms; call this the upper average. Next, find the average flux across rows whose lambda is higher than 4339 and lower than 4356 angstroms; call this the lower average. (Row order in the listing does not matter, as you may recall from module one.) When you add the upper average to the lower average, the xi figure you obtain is 28.1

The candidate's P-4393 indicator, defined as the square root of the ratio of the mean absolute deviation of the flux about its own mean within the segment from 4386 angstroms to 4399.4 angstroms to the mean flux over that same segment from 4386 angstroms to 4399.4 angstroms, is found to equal 0.31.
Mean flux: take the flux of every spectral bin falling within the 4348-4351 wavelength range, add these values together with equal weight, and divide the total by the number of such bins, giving 16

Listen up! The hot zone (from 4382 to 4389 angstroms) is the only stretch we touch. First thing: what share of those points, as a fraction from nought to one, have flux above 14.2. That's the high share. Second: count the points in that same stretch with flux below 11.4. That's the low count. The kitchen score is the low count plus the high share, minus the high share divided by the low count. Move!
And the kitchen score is 4.0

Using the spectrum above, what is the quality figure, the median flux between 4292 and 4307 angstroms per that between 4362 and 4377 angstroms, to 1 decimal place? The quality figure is 0.6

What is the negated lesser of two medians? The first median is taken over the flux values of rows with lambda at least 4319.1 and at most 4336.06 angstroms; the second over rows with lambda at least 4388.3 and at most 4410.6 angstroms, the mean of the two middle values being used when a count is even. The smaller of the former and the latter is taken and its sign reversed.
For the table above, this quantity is -13.9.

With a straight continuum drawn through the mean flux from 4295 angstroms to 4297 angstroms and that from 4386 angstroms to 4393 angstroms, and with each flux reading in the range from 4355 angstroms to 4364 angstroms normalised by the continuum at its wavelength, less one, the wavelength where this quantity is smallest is 4355.57 angstroms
